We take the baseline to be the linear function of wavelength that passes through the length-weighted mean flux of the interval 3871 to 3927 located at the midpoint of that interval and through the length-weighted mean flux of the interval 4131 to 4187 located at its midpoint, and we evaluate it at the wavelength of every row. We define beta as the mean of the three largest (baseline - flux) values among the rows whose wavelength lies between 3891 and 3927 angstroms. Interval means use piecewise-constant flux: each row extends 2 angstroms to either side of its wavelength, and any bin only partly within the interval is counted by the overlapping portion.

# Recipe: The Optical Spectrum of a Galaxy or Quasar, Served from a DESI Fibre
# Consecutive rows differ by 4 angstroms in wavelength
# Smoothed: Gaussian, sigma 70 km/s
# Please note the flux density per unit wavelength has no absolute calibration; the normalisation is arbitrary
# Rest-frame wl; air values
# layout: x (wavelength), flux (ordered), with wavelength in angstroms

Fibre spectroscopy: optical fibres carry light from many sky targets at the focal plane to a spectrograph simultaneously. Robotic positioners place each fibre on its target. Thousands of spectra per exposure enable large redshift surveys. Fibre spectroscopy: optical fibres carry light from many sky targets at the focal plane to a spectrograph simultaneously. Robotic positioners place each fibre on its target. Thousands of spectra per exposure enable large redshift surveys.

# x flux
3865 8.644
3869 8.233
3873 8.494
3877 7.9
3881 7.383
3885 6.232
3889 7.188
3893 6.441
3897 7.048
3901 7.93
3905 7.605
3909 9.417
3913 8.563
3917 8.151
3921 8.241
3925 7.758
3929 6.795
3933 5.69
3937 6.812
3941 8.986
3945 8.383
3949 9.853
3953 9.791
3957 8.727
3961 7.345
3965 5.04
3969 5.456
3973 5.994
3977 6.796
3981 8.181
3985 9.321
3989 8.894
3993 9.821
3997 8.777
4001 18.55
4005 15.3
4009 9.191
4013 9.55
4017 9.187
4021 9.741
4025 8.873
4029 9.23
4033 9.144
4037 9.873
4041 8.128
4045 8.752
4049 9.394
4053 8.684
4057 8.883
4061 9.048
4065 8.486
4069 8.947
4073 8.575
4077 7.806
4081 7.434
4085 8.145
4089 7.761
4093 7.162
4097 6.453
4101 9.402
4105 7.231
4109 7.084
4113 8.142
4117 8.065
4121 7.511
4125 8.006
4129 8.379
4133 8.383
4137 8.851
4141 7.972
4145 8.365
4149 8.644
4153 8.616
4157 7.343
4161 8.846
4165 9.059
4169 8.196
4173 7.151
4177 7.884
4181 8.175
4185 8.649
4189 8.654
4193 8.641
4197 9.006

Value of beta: 0.7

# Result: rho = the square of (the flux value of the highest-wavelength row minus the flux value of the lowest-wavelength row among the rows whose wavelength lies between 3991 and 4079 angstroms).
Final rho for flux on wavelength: 4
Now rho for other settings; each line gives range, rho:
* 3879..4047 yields 2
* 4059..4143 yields 1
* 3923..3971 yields 5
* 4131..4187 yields 0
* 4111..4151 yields 0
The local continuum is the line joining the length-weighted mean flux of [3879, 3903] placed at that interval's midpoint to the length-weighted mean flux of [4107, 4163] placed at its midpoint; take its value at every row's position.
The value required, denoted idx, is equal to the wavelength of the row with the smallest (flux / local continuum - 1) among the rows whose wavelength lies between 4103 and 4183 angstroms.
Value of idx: 4173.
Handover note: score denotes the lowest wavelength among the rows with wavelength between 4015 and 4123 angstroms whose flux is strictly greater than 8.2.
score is 4017 angstroms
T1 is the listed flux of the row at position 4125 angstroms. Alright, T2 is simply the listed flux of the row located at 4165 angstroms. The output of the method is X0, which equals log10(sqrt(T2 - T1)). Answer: 0.0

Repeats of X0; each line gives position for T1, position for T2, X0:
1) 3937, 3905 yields -0.1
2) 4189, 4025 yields -0.3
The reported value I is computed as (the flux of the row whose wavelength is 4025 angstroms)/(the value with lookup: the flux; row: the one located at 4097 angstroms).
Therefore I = 1.4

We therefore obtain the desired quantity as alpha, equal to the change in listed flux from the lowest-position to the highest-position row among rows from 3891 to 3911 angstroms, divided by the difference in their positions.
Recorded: 0.19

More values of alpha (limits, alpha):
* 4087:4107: -0.03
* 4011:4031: -0.02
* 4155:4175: -0.01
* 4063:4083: -0.07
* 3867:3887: -0.13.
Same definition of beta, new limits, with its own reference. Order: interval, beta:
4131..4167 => 0.4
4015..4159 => 1.3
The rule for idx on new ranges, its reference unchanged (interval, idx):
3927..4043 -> 3965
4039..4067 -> 4041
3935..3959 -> 3937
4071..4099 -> 4097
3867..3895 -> 3885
